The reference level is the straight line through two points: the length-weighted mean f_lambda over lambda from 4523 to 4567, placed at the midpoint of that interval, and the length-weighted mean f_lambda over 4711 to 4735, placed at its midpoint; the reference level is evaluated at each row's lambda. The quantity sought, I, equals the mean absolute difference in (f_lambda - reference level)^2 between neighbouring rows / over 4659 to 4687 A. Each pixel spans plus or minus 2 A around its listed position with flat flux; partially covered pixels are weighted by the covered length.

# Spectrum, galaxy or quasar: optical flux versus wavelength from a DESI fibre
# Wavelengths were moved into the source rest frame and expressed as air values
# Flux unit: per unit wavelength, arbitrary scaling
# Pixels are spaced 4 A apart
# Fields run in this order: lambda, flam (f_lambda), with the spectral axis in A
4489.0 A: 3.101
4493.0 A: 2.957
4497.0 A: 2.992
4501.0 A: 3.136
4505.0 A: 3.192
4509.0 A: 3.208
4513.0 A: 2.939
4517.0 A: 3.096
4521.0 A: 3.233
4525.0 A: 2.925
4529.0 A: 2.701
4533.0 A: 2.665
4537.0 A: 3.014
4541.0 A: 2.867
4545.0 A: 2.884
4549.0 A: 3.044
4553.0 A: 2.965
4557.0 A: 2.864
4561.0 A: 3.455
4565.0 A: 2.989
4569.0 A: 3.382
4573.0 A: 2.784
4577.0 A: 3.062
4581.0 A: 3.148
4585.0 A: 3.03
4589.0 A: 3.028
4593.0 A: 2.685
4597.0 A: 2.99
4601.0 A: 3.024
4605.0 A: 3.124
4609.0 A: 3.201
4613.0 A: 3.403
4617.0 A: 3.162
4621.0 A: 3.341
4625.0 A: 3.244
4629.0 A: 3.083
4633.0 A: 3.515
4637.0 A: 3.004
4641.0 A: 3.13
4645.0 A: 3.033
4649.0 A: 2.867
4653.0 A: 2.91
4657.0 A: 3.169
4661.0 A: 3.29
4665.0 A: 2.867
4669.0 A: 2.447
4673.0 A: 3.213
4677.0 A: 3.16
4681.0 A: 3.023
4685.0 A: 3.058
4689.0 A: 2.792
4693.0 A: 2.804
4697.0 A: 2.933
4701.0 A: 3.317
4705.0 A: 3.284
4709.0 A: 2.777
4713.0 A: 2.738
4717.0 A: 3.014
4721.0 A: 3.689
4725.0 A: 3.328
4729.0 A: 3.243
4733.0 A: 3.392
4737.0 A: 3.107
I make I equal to 0.16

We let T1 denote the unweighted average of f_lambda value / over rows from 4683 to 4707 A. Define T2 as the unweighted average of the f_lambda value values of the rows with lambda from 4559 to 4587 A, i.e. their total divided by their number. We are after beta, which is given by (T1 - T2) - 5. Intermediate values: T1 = 3.03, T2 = 3.12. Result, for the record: -5.09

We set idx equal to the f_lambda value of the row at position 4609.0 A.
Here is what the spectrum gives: 3.201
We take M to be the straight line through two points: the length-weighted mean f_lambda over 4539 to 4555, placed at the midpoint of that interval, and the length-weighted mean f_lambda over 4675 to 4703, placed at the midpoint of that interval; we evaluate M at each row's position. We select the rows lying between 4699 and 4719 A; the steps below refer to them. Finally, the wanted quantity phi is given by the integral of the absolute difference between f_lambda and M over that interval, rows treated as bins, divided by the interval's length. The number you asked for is 0.22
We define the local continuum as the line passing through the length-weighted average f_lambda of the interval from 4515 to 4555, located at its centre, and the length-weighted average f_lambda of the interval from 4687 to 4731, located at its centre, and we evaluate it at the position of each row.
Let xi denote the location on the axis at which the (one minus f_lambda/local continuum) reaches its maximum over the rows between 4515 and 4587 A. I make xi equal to 4533.0 A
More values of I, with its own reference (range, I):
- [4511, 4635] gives 0.07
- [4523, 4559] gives 0.02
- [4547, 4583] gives 0.10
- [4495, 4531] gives 0.06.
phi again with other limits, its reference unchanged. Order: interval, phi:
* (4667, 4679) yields 0.31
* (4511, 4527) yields 0.12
